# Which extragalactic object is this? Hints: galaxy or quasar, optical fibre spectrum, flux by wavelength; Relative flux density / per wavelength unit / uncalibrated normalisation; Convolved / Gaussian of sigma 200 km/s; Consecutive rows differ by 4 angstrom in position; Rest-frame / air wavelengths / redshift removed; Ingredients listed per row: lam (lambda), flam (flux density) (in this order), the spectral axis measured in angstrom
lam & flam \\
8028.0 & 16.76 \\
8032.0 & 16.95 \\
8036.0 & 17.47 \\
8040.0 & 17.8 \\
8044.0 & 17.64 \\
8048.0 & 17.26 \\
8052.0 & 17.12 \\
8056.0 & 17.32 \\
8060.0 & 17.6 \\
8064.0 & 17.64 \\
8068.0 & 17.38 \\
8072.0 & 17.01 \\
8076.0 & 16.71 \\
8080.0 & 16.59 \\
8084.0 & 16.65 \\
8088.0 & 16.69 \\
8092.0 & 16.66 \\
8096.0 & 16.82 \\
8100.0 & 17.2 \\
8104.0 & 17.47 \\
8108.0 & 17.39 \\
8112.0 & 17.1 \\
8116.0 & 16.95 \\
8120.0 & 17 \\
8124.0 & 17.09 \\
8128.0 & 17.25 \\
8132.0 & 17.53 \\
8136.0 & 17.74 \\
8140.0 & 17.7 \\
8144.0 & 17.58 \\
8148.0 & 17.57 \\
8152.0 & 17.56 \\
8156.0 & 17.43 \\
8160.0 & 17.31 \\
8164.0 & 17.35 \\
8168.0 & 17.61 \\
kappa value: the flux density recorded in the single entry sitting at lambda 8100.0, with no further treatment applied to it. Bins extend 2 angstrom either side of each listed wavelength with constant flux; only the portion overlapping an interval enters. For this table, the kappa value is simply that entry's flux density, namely 17.2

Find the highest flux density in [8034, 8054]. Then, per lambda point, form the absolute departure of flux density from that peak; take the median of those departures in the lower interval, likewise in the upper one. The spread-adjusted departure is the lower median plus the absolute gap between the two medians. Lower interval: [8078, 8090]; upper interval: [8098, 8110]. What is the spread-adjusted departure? 1.9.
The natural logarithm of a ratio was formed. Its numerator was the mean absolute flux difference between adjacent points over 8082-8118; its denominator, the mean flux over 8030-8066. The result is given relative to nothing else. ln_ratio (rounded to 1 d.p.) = -4.6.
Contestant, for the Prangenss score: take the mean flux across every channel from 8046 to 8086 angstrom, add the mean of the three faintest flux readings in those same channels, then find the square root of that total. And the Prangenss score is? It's 5.81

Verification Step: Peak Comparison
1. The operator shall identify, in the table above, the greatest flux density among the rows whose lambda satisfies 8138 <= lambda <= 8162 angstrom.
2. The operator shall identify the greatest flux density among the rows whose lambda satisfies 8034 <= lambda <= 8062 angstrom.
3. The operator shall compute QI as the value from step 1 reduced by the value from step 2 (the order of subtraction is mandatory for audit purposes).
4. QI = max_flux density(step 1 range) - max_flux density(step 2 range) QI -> -0.10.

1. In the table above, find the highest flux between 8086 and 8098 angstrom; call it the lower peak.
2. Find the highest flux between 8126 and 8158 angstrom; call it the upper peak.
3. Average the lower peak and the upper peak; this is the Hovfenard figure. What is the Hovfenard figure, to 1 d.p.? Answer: 17.3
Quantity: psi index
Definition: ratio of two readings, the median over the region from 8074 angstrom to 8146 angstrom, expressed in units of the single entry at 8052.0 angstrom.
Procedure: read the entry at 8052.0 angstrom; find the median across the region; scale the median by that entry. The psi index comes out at 1.00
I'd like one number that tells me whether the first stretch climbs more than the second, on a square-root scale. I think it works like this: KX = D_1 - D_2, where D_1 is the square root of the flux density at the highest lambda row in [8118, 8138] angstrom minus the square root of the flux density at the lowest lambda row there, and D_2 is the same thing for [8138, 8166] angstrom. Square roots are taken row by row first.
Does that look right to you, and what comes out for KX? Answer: 0.13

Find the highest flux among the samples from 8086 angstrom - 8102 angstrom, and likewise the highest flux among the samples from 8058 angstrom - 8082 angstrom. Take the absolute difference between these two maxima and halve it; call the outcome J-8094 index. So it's 0.22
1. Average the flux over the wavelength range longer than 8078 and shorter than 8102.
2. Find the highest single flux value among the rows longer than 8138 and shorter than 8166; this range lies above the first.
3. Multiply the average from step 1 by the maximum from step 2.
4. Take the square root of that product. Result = 17.2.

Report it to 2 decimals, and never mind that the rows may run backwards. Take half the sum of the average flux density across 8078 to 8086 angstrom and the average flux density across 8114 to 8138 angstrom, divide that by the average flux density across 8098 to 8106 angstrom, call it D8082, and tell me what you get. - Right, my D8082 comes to 0.98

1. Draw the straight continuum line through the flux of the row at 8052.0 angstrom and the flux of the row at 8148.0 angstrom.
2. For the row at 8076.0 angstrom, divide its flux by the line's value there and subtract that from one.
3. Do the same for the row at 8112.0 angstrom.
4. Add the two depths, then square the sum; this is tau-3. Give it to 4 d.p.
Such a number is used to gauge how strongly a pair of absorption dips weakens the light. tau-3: 0.0023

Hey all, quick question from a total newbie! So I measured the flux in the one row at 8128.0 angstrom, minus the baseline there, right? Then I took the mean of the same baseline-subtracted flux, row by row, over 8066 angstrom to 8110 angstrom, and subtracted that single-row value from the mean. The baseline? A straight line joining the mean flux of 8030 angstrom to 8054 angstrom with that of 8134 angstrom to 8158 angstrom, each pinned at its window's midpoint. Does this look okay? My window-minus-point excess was -0.20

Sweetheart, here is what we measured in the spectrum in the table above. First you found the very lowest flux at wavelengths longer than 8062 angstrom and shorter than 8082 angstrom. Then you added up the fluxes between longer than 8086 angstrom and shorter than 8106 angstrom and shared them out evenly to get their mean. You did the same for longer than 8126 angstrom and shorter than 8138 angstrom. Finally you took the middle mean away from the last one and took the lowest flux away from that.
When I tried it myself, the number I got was -16.1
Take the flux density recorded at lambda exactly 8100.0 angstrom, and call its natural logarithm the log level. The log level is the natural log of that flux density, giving 2.845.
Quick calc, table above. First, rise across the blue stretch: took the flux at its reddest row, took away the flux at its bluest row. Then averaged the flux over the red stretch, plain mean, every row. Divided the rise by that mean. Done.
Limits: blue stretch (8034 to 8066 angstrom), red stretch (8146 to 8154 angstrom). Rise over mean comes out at 0.01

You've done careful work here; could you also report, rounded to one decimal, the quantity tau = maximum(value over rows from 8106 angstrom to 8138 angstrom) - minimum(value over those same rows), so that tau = 0.8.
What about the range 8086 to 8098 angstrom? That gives 0.2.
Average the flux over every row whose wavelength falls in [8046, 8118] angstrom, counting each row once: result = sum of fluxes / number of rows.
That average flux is 17.1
